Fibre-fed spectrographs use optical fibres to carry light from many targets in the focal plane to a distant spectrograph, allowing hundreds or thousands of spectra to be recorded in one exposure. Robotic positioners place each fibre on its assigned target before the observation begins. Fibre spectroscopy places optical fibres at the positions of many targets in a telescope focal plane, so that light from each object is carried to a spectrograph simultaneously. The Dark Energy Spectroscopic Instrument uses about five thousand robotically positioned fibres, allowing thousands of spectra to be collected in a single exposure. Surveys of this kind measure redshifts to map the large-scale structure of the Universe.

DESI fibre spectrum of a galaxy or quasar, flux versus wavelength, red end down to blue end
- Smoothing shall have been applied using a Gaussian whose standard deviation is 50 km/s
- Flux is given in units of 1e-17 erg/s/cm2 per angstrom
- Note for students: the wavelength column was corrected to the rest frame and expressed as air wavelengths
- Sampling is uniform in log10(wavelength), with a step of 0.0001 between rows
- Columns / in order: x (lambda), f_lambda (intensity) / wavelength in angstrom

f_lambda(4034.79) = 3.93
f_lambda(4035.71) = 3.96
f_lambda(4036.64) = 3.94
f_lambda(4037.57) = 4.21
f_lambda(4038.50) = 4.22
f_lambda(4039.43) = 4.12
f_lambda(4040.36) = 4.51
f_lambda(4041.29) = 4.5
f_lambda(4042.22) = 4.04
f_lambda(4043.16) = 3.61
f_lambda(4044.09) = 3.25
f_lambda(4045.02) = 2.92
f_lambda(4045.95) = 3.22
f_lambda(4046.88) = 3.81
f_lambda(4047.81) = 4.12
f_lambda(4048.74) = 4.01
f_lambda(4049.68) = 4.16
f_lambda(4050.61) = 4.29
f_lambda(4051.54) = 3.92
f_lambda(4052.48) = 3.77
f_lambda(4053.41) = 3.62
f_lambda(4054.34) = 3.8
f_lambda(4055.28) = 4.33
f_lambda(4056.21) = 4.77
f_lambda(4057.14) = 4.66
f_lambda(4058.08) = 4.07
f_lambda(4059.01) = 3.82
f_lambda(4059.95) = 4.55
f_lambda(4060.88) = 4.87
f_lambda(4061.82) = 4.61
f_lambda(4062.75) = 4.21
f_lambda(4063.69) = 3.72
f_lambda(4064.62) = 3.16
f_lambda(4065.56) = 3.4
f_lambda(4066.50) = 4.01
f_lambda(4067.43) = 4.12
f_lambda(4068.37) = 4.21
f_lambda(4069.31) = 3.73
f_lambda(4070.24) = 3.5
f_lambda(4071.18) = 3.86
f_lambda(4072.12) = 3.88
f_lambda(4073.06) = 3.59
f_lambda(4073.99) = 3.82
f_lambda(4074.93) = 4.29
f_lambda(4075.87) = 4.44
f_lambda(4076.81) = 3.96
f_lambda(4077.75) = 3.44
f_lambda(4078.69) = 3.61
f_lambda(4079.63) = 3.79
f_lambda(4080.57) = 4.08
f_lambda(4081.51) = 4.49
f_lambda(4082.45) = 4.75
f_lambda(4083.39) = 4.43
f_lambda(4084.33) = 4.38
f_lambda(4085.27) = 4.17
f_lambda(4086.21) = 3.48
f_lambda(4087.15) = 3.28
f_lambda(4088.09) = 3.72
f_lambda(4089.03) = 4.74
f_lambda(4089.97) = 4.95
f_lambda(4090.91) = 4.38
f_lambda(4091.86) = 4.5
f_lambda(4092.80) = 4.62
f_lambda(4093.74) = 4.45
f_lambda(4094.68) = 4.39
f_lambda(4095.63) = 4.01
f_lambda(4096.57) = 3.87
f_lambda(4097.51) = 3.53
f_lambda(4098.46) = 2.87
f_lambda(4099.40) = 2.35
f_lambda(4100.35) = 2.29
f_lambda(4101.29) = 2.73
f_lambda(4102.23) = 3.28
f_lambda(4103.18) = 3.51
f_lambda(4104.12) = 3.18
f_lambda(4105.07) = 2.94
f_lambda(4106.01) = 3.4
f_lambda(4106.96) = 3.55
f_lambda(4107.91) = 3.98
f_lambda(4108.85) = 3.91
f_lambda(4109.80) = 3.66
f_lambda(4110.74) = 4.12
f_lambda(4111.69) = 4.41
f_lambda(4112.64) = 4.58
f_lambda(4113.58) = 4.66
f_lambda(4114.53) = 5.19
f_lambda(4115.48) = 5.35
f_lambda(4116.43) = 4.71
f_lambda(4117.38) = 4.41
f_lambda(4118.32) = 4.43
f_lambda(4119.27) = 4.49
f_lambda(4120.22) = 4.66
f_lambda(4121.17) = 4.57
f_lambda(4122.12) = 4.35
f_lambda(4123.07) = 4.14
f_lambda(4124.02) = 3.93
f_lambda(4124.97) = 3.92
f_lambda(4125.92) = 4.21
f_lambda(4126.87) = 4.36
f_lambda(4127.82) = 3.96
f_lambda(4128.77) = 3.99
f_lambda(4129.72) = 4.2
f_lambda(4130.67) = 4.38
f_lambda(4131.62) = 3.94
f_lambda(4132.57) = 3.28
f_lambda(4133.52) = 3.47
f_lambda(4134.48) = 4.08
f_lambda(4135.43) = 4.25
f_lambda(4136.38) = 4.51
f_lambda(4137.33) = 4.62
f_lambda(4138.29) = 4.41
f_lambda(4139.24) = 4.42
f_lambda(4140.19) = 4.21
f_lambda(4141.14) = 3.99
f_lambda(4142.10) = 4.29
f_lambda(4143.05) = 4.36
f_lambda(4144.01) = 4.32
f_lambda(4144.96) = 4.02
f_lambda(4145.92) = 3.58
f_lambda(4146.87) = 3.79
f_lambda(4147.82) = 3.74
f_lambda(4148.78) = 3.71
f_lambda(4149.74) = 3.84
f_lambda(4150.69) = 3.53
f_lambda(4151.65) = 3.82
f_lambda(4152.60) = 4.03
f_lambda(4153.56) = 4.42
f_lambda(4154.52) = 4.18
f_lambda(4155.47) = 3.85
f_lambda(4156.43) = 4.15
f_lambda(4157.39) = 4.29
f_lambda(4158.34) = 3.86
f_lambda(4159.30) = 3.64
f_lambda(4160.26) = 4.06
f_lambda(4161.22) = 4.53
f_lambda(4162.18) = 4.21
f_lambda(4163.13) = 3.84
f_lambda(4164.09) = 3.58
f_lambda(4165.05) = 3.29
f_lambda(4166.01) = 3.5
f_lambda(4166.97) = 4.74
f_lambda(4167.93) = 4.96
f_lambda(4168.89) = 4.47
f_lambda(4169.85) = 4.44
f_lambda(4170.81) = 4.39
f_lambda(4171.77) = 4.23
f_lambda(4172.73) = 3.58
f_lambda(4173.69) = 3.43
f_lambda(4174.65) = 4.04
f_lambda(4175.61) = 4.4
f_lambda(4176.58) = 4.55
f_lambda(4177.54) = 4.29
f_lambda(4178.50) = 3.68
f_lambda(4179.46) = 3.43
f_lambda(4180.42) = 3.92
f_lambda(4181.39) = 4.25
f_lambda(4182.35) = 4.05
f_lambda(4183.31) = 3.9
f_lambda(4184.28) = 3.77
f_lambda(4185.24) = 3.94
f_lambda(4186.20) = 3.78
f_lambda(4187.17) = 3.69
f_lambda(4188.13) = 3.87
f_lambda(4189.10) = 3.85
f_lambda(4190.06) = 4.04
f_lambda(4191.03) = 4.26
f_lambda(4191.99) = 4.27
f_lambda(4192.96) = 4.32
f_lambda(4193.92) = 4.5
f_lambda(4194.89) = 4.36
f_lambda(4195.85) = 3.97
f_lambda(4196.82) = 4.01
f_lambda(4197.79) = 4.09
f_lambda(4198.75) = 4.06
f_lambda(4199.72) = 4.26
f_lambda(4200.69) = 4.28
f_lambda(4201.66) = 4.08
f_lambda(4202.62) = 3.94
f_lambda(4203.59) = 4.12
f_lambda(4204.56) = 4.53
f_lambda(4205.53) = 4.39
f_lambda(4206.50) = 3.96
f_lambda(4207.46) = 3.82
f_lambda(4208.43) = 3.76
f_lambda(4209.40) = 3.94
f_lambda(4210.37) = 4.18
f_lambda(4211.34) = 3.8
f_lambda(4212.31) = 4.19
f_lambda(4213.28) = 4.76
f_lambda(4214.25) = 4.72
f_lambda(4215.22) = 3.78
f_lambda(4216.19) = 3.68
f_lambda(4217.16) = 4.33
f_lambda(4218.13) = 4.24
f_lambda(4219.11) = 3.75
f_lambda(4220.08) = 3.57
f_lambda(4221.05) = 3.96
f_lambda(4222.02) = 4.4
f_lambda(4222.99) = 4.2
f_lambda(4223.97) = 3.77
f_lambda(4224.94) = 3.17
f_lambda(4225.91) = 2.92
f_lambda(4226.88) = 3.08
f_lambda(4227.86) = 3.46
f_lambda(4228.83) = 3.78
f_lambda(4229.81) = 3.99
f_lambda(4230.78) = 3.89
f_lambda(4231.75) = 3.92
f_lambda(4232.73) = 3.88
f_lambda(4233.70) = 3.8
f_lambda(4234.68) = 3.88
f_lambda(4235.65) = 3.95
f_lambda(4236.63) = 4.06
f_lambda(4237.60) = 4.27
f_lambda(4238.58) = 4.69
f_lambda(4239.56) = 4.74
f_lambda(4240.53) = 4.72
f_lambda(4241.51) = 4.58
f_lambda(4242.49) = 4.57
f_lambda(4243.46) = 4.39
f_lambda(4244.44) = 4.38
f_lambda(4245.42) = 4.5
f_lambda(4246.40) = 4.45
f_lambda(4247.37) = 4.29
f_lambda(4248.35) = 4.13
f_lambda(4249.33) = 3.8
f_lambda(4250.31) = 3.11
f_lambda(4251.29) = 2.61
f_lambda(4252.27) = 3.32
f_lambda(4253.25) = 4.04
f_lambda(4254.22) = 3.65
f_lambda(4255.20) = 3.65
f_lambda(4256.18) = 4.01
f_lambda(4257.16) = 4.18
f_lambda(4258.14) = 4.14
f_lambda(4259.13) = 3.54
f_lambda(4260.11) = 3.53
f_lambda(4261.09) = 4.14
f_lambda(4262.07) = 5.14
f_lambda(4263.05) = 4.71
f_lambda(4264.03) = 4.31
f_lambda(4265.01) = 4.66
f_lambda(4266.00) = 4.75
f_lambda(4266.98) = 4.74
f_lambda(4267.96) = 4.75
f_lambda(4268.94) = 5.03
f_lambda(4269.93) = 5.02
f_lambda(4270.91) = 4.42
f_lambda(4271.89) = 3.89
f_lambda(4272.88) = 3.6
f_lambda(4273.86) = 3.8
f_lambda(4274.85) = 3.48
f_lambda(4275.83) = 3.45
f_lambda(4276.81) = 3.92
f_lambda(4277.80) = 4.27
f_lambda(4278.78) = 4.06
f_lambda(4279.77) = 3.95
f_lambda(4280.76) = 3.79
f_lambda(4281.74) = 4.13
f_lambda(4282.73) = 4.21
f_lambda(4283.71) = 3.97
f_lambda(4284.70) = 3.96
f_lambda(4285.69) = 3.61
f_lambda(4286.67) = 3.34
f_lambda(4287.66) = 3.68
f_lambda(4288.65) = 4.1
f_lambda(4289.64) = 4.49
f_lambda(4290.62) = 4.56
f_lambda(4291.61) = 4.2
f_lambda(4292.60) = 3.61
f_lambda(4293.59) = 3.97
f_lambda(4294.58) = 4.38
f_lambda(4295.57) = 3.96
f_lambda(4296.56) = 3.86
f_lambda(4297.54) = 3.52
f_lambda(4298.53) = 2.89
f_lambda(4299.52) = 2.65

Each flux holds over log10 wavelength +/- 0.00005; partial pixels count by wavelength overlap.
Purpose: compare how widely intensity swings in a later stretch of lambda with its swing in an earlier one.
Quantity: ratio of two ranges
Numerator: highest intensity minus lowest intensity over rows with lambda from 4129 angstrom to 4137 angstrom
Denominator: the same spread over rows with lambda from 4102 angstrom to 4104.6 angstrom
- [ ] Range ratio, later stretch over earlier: 3.7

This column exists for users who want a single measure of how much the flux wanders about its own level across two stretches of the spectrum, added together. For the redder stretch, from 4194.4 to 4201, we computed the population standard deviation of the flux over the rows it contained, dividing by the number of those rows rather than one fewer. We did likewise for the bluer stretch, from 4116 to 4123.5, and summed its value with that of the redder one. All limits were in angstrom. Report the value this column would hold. 0.31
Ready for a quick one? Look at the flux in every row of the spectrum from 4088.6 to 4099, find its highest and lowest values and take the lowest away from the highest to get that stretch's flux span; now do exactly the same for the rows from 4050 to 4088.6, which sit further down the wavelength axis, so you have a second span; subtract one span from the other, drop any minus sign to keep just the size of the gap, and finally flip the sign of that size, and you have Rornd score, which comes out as -0.37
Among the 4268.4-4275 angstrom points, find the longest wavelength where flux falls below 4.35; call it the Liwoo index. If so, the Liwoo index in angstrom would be 4274.85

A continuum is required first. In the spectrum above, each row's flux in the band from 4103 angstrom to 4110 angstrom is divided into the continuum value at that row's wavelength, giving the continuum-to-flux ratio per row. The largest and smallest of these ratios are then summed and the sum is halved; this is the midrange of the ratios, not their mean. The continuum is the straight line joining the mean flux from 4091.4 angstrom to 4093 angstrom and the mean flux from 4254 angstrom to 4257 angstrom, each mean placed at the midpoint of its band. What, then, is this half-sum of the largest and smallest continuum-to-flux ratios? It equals 1.33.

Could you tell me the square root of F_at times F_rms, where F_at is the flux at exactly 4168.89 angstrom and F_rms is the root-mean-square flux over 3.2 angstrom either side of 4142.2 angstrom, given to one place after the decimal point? 4.3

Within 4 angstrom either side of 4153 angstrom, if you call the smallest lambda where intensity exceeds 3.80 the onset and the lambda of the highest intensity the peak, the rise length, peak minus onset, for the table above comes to 3.8 angstrom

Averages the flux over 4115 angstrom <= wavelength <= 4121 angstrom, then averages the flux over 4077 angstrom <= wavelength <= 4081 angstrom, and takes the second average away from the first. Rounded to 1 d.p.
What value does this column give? 0.9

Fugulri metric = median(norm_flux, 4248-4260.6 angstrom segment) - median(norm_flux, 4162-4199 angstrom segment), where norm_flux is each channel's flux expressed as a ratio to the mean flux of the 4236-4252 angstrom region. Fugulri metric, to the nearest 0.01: -0.09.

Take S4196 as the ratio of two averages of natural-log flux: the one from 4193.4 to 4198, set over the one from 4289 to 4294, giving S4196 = 1.01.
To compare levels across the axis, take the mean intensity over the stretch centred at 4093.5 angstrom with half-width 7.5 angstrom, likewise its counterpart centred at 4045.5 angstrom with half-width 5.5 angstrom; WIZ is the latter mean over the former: 1.01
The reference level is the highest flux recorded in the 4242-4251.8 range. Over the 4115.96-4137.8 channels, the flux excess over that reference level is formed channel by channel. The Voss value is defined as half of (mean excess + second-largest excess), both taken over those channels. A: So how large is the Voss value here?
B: -0.13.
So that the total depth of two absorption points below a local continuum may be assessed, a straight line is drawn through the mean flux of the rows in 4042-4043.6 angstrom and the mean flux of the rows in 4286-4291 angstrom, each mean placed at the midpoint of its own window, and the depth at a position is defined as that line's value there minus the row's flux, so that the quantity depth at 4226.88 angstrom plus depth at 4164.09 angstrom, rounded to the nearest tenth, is 1.2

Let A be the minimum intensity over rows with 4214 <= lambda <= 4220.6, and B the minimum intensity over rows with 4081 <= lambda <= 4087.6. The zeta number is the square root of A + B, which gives 2.62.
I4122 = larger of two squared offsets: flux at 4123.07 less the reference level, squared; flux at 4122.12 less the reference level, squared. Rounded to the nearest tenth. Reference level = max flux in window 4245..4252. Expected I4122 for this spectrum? 0.1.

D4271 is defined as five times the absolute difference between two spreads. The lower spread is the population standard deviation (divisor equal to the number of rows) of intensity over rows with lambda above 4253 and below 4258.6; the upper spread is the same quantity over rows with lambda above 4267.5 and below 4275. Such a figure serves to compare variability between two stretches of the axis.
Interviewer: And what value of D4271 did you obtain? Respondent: 1.9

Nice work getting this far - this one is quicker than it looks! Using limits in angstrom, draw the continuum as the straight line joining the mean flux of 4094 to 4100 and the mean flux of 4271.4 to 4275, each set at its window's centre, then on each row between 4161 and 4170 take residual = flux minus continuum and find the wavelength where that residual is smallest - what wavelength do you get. 4165.05 angstrom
